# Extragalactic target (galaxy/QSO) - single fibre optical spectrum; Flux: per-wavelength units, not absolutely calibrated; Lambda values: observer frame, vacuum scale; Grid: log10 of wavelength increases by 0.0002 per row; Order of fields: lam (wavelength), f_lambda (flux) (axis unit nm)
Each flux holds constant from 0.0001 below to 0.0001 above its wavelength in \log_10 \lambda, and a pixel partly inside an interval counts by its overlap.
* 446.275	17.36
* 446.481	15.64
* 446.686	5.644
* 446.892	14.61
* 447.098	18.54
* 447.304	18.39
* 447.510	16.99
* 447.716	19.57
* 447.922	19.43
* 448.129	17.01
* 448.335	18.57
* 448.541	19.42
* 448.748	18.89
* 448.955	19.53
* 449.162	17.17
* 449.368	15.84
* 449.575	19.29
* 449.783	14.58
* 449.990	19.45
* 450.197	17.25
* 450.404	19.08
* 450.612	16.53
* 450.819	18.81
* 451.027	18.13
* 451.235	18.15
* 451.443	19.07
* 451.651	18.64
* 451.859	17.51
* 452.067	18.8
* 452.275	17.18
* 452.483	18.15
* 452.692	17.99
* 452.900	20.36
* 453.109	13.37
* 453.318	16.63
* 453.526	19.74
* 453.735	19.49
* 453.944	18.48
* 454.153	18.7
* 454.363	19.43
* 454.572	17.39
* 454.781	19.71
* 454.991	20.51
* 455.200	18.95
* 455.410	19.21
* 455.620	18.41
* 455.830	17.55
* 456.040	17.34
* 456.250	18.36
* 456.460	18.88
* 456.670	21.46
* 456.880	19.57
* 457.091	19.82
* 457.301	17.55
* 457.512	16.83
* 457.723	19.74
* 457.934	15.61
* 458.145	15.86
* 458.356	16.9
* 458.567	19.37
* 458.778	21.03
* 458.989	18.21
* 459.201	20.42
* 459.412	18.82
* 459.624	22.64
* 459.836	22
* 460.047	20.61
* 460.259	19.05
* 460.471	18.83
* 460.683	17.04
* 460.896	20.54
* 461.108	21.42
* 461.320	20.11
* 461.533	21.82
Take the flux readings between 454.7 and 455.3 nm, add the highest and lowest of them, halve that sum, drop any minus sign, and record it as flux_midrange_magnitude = 19.7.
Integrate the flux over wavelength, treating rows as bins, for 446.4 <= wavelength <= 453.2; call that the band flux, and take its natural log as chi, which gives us 4.8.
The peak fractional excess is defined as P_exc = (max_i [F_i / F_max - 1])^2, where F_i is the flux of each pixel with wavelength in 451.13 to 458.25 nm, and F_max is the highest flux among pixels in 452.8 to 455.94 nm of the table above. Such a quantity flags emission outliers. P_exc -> 0.0021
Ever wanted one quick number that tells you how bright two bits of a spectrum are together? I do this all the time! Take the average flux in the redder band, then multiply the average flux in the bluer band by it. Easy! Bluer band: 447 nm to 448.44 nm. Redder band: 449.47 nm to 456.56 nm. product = 335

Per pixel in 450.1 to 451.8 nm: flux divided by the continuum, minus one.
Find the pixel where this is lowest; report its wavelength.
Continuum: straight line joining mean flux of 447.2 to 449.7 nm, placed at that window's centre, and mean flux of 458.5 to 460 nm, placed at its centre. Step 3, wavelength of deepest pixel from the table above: 450.612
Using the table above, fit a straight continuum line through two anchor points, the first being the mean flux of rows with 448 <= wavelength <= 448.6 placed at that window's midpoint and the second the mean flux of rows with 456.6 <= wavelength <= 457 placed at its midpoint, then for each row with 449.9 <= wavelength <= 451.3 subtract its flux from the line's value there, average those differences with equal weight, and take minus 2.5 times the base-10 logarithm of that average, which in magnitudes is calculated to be 0.4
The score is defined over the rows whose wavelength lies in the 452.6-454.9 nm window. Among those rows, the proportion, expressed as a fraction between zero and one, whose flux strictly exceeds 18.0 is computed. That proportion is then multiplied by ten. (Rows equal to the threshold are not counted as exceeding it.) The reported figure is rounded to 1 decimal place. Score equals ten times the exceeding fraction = 6.4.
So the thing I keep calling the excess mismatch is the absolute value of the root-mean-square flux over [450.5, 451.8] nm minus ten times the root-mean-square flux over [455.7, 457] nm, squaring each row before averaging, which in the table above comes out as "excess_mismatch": 171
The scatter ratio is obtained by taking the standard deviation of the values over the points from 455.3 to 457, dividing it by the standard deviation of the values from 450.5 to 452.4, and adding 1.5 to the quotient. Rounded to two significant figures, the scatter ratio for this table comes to 3.0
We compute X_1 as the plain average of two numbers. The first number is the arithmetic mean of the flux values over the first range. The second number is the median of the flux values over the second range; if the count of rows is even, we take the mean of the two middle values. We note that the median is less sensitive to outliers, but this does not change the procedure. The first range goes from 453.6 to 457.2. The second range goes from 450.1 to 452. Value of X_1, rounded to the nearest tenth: 18.6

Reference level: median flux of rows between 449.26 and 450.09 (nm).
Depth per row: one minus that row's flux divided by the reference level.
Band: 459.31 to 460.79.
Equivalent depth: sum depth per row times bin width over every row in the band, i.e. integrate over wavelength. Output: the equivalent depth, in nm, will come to -0.193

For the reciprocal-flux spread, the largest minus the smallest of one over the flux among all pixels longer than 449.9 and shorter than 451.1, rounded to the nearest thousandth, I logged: 0.009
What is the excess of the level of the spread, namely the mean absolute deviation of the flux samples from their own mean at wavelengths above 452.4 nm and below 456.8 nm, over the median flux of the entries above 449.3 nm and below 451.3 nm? -17.0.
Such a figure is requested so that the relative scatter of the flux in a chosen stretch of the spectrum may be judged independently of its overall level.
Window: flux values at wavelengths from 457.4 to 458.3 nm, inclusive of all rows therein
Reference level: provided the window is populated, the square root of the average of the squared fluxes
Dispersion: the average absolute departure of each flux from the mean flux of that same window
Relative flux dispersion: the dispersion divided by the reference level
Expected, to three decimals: 0.080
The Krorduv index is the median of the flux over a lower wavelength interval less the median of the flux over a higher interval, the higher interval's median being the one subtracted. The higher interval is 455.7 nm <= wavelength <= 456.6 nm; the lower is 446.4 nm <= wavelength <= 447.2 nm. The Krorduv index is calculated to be -2.8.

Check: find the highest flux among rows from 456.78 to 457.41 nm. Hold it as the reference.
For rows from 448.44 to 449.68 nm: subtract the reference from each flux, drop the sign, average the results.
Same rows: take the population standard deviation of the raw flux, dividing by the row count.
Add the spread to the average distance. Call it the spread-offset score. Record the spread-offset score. 2.8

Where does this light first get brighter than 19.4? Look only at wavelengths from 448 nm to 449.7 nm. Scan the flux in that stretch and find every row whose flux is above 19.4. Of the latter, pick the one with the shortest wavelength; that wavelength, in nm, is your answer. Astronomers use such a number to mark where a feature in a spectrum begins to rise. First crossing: 448.541 nm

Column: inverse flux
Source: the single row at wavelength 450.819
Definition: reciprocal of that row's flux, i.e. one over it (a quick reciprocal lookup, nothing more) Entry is 0.053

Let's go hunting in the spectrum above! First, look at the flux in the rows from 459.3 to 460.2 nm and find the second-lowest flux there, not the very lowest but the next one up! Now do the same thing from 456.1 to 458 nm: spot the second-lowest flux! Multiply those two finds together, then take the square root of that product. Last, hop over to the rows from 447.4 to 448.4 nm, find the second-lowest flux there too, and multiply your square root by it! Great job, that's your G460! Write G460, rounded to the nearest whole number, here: 317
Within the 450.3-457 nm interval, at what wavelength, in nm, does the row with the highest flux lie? 456.670 nm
